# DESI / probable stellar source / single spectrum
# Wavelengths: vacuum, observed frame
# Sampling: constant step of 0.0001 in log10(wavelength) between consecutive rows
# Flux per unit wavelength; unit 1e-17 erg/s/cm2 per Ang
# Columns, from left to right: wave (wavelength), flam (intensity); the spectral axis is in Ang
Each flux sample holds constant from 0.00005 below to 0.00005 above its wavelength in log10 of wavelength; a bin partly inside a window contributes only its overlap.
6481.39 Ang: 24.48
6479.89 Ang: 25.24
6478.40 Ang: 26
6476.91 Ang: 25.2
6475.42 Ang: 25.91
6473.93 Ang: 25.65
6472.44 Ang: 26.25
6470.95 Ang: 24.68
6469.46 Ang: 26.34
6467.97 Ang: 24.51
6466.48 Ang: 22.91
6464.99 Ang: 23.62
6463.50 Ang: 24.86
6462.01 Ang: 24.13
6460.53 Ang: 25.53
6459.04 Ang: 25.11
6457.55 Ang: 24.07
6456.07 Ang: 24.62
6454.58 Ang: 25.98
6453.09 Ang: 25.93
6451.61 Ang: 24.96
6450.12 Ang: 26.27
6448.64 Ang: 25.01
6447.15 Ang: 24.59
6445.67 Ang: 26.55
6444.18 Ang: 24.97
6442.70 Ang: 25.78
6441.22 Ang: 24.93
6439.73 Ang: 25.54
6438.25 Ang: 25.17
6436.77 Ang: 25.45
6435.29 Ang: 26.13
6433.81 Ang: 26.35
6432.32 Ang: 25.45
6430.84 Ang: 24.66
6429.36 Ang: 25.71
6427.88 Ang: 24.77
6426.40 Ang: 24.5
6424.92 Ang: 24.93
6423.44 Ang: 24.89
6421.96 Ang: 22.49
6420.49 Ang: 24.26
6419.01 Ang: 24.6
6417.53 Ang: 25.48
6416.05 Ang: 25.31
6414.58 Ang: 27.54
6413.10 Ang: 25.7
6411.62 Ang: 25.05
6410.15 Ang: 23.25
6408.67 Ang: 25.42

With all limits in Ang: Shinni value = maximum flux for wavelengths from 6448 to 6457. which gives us 26.27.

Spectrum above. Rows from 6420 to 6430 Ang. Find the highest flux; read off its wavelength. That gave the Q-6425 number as 6429.36 Ang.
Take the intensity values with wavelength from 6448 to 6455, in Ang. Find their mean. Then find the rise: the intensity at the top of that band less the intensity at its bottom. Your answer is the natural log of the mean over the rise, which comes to 3.3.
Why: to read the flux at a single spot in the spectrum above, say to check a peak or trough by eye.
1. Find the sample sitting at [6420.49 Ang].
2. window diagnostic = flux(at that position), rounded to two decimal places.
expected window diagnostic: 24.26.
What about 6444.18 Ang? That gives 24.97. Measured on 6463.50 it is 24.86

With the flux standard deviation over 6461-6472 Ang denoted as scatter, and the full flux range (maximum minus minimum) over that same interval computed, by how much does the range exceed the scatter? 2.4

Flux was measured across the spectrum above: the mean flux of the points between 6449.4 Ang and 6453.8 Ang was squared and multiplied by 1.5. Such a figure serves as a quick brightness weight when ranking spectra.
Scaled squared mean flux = 992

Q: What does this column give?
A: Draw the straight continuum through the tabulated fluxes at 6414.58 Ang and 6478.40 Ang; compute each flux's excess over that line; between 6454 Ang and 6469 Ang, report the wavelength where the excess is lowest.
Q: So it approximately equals 6466.48 Ang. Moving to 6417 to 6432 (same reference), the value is 6421.96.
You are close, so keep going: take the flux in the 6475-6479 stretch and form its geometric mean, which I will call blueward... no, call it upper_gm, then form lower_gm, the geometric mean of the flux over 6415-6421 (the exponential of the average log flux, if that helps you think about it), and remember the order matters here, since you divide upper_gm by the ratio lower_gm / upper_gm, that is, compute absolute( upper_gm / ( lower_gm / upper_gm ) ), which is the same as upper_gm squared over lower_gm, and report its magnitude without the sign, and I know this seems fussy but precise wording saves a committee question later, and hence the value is 26.5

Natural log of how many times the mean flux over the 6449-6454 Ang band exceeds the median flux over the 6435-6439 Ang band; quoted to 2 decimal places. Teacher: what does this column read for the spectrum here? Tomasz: 0.01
